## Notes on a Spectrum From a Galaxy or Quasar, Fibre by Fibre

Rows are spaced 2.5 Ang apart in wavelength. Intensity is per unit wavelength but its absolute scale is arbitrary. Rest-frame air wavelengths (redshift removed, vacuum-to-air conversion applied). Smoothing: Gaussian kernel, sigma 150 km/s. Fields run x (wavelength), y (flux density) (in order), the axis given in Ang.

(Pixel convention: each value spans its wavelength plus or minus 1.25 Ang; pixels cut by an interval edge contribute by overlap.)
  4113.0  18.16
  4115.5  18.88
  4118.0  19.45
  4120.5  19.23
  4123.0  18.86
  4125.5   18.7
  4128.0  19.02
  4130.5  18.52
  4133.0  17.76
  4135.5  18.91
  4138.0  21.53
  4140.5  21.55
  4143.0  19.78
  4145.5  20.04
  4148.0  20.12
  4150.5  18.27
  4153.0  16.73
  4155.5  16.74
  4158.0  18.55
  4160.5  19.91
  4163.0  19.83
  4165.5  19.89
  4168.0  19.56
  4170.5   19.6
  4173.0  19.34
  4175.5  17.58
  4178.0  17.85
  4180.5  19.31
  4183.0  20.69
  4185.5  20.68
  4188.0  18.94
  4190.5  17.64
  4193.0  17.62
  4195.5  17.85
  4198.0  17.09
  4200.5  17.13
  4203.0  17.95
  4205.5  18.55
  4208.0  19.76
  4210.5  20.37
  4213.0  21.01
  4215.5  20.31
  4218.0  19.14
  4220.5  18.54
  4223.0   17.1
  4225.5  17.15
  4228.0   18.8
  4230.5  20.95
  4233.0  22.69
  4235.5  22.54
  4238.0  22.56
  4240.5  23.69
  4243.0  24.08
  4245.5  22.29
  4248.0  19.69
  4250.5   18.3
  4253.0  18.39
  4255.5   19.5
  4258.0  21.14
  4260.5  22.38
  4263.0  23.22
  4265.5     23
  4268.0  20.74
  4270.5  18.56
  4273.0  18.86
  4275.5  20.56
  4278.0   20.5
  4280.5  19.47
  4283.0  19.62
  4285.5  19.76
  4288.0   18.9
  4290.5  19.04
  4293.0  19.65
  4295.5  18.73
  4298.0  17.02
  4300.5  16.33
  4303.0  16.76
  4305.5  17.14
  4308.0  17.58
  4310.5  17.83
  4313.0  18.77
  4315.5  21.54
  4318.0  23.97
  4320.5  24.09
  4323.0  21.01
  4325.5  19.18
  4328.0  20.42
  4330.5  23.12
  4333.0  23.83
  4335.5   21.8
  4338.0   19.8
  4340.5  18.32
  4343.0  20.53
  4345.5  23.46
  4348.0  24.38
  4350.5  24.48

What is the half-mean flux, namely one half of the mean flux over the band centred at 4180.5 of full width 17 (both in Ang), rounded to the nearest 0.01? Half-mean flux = 9.60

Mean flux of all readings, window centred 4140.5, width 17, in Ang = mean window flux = 20.0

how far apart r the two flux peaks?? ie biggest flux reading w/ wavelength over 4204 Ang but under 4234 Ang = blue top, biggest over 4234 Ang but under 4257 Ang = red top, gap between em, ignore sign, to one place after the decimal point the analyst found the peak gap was 1.4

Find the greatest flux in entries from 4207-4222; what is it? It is 21.01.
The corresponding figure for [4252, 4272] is 23.22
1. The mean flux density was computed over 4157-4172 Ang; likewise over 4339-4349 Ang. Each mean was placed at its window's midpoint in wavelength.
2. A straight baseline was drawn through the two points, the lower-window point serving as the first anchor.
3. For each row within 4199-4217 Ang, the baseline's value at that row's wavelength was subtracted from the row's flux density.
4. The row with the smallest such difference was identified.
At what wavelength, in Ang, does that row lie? 4200.5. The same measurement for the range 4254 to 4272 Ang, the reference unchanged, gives 4270.5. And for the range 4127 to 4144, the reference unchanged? 4133.0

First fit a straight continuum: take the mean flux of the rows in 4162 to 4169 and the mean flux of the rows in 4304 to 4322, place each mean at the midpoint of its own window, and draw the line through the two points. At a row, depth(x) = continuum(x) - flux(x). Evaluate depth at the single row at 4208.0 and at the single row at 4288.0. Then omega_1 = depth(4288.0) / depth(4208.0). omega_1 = 11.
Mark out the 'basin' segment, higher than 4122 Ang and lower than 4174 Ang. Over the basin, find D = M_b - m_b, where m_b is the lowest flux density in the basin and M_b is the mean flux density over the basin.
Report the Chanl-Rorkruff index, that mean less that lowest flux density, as 2.47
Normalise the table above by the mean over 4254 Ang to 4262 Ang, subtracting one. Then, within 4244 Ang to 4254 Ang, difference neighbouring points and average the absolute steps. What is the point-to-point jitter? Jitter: 0.065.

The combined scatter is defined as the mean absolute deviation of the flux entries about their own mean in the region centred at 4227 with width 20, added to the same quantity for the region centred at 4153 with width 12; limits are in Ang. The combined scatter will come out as 2.9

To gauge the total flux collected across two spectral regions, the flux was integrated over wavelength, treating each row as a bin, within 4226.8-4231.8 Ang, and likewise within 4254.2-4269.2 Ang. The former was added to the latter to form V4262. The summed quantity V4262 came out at 424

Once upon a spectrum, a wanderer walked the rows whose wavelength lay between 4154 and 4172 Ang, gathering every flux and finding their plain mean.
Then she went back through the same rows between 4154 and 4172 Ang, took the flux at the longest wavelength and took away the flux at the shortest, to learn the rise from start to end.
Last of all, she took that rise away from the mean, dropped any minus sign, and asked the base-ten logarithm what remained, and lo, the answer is 1.21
